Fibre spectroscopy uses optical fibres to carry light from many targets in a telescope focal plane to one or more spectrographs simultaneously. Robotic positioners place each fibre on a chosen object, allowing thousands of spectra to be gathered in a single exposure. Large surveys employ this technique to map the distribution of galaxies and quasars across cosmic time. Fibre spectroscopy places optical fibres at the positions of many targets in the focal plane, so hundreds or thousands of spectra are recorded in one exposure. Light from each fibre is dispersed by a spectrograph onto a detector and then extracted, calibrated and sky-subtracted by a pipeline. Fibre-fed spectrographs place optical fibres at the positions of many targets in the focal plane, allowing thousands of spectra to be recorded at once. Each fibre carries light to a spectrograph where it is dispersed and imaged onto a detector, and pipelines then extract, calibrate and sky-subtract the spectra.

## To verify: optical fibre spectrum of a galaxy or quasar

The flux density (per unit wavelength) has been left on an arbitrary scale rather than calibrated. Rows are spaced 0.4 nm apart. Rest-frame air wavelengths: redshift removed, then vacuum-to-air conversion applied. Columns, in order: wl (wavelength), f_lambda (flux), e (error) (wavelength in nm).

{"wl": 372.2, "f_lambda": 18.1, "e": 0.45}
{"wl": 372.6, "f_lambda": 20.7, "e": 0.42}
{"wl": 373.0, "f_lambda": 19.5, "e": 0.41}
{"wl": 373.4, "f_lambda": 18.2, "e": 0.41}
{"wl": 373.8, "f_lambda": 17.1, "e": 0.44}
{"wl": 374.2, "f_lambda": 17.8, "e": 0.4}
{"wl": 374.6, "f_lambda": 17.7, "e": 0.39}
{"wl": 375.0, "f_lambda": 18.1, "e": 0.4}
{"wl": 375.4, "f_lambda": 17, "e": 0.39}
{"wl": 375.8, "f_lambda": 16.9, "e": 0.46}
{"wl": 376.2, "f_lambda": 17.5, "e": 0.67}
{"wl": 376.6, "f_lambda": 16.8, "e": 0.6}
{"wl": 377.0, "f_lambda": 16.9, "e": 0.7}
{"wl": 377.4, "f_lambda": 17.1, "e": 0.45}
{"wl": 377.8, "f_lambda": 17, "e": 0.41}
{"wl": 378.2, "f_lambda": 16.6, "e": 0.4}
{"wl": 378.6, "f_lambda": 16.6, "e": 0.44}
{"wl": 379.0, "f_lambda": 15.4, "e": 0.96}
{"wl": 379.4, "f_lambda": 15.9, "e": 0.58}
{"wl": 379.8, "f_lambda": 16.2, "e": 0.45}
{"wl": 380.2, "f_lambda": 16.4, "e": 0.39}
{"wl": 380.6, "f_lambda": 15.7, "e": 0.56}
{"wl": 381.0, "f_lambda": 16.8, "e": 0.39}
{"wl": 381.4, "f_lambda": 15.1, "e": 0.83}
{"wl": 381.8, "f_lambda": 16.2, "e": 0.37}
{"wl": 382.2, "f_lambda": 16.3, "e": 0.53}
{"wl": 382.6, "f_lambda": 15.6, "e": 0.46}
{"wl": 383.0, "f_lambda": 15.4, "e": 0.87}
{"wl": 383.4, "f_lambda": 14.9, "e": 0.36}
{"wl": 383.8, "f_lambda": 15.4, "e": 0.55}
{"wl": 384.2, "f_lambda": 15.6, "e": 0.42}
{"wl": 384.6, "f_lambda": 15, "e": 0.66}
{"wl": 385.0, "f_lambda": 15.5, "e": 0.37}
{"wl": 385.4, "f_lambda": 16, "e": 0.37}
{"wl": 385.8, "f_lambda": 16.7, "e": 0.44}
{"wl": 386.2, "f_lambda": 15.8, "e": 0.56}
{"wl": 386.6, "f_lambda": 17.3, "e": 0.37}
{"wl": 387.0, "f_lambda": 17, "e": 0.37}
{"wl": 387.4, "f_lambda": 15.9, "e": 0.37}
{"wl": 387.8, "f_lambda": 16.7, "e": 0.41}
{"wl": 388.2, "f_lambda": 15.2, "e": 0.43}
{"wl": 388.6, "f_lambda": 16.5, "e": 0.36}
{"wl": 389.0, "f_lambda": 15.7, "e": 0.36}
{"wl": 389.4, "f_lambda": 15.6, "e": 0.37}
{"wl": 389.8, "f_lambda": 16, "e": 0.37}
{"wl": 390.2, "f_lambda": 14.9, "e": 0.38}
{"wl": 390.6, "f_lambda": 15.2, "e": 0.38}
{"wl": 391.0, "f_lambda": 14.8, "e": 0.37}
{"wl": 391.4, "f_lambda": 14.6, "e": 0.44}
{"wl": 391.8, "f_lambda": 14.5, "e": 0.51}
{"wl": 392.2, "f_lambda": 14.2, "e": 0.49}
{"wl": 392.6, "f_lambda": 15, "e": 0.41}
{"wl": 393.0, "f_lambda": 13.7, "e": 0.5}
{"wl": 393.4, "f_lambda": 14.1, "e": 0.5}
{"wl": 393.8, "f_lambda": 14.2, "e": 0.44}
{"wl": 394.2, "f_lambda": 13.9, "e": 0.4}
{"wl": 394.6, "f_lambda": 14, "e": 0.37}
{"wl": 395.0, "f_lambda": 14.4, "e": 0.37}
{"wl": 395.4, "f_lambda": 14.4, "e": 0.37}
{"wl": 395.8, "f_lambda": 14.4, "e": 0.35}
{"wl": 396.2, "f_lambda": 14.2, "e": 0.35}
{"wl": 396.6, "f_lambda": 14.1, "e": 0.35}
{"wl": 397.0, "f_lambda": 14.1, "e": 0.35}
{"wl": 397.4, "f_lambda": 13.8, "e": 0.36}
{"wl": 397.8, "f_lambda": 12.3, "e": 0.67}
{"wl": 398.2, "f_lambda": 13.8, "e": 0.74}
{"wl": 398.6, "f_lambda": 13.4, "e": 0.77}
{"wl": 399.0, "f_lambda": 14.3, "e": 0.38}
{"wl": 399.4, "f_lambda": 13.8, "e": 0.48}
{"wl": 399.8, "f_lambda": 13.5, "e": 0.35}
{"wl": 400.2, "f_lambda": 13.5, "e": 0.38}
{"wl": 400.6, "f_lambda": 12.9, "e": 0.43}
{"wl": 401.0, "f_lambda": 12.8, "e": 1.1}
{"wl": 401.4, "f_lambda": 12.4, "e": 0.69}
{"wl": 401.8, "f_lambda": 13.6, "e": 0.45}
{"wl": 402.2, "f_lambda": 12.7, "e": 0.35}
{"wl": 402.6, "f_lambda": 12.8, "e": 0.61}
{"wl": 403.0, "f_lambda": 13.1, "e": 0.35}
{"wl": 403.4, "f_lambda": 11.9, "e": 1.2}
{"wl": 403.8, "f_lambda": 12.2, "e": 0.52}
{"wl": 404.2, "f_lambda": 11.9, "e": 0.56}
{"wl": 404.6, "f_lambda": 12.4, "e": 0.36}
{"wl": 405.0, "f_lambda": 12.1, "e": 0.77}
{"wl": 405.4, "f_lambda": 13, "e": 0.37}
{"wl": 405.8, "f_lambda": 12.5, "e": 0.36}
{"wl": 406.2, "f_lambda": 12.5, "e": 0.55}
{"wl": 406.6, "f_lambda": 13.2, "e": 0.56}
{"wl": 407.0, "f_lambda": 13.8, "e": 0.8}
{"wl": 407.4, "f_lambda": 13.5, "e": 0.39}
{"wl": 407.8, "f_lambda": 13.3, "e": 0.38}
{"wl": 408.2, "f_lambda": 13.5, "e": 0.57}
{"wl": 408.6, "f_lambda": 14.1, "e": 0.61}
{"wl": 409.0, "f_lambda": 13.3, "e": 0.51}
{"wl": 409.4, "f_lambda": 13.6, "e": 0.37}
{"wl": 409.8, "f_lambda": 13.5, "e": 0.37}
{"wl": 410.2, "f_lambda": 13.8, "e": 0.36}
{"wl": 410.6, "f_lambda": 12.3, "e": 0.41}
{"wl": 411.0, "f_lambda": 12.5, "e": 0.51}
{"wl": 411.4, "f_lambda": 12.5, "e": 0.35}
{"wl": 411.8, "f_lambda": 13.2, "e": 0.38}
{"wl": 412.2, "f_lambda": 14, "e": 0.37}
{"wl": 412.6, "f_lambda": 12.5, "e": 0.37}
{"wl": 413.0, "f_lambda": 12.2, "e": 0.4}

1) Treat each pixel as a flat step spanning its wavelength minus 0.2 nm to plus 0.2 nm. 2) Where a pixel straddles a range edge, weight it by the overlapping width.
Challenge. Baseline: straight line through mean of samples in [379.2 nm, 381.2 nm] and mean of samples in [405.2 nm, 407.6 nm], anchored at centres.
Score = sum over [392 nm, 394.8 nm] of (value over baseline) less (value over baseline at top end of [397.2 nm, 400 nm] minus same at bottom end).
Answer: 6.78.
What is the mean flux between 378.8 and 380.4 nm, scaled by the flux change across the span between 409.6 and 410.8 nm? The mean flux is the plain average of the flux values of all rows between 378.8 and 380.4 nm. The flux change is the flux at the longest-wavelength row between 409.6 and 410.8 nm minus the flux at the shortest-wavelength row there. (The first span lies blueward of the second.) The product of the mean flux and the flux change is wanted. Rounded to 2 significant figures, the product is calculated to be -19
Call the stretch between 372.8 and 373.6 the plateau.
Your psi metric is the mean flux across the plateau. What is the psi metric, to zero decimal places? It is 19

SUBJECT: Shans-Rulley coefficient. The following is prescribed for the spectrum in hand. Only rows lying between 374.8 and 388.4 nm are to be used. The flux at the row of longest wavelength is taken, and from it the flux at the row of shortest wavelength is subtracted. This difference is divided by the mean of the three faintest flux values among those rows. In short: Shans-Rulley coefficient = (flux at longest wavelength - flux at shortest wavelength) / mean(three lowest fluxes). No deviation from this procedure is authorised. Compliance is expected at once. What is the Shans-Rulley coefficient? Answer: -0.19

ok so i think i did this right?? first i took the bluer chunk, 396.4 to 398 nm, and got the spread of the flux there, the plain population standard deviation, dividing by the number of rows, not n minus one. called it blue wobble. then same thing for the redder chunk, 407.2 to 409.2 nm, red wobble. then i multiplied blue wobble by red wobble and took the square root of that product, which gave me 0.47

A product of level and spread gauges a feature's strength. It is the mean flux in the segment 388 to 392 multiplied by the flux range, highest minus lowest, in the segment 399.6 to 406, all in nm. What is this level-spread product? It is 26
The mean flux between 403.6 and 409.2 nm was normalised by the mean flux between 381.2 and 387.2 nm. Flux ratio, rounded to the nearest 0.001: 0.817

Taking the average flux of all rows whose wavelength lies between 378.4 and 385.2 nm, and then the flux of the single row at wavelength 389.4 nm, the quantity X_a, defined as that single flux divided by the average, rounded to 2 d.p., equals 0.99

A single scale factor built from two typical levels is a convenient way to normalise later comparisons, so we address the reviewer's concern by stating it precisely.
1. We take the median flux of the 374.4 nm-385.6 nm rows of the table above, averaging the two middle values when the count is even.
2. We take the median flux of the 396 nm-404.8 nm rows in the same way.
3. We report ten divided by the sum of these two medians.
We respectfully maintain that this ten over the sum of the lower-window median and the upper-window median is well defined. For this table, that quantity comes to 0.339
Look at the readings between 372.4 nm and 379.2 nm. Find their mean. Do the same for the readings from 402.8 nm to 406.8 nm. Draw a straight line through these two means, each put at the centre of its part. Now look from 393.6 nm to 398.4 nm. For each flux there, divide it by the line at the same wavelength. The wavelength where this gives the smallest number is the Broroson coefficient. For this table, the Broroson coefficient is 397.8 nm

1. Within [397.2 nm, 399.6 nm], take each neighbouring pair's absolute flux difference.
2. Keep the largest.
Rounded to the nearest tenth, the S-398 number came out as 1.5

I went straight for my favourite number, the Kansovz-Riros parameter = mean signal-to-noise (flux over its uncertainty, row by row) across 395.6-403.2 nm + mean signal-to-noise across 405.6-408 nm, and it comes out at 58.5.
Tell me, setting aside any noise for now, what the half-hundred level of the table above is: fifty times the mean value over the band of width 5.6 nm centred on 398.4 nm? 682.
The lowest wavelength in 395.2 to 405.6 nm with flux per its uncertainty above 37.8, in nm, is 395.4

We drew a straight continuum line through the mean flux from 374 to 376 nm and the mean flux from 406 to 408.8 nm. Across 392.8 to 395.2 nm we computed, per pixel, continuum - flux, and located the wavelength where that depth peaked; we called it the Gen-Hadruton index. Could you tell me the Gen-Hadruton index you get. 393.0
